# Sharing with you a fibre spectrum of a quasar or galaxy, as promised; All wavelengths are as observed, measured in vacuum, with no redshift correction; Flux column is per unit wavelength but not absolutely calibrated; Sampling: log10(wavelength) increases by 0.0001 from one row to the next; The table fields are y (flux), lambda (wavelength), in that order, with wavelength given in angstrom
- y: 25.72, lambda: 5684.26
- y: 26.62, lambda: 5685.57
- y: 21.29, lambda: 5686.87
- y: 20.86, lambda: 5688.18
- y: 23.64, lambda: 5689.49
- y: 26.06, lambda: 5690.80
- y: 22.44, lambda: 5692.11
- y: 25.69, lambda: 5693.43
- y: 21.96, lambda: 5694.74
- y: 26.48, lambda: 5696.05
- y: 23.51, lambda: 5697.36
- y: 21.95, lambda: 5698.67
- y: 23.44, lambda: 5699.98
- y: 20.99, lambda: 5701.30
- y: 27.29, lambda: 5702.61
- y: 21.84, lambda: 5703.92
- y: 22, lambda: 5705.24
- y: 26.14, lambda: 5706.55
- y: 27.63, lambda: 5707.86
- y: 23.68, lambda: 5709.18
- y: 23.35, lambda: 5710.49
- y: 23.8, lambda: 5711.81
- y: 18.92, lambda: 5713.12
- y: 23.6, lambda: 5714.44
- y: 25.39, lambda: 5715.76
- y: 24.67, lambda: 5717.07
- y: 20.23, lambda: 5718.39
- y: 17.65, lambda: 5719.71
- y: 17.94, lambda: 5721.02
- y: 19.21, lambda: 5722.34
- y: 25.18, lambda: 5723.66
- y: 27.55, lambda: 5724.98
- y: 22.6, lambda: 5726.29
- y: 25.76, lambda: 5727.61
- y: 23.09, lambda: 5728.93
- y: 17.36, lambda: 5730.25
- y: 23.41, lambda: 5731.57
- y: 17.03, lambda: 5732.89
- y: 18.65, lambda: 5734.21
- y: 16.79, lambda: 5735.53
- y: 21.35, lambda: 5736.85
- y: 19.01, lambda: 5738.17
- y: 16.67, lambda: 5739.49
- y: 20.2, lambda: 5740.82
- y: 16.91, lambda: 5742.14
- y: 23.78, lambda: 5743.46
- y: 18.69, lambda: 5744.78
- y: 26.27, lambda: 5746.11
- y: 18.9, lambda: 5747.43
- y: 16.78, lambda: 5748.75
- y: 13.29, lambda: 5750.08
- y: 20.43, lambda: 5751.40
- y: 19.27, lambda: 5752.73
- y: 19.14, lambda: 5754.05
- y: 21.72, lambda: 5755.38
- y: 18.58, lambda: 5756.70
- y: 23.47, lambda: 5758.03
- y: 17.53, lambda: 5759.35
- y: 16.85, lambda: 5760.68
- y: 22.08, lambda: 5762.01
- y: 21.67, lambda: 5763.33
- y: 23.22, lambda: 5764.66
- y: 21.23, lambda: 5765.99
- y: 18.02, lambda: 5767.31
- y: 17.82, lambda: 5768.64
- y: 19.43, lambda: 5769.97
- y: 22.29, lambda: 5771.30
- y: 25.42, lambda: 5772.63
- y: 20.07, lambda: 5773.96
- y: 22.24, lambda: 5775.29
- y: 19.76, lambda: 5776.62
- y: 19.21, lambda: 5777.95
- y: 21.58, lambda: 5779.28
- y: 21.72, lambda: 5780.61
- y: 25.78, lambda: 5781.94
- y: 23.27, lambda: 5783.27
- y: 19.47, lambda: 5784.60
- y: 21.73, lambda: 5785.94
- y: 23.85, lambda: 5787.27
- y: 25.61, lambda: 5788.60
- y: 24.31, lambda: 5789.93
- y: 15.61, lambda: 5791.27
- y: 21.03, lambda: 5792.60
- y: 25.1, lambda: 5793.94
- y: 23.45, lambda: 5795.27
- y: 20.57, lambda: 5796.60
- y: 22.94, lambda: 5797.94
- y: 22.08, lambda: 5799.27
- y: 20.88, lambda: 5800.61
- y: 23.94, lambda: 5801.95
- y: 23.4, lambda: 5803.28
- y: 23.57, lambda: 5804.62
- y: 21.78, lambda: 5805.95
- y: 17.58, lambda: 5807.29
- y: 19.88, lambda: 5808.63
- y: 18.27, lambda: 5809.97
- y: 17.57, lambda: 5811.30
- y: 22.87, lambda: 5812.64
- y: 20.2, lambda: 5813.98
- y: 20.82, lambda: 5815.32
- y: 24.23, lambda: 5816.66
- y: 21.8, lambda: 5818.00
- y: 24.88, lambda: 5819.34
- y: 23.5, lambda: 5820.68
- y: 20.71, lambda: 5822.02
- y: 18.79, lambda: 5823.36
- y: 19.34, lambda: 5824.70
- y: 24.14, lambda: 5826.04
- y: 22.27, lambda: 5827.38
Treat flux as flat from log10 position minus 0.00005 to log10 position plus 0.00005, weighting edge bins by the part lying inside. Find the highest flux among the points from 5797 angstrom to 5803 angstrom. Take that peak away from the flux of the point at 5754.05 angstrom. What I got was -5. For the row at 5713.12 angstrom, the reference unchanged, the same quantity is -5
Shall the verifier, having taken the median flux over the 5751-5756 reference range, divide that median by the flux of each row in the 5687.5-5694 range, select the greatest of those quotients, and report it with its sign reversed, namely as -0.95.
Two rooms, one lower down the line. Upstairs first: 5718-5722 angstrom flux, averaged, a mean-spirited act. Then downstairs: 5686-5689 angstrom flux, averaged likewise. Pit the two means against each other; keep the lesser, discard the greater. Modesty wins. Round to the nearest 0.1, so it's 18.6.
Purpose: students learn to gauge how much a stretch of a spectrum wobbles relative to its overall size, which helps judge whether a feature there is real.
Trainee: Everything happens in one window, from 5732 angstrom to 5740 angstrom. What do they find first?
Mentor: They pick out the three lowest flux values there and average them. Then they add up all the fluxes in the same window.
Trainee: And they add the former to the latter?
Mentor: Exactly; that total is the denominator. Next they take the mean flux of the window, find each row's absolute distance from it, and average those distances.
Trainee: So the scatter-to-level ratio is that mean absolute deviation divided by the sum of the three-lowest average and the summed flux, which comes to 0.0112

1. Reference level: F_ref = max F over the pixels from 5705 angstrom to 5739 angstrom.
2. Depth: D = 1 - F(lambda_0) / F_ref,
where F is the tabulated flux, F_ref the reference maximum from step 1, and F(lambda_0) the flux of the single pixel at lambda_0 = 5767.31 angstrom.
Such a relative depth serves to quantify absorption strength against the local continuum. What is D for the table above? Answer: 0.35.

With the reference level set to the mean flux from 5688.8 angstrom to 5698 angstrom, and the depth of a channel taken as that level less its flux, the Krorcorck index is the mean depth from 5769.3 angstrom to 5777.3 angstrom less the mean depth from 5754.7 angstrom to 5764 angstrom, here -1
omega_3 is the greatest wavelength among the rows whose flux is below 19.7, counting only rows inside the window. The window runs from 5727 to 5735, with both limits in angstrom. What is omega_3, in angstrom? 5734.21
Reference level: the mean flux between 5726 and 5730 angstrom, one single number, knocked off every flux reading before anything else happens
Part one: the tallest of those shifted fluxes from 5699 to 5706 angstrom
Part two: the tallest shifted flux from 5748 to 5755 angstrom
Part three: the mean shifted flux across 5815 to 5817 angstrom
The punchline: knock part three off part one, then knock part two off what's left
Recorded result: 8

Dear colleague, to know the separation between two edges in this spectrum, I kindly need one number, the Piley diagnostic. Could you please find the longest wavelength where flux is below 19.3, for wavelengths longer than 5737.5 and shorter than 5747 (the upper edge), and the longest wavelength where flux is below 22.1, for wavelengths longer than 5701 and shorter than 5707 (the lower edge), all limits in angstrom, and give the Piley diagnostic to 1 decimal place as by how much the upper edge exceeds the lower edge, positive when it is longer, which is 39.5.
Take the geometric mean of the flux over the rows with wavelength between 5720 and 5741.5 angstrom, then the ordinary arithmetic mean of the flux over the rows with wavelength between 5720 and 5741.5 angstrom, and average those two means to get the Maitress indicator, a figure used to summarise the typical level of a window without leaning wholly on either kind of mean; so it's 20.6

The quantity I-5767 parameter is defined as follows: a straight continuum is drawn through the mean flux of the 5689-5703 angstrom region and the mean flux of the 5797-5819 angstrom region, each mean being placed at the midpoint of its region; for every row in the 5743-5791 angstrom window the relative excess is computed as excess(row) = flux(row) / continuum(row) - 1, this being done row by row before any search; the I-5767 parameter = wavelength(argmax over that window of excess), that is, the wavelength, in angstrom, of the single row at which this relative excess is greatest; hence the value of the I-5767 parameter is 5788.60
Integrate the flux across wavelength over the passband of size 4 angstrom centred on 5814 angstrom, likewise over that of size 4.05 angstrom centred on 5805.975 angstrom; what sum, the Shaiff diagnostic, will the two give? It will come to 170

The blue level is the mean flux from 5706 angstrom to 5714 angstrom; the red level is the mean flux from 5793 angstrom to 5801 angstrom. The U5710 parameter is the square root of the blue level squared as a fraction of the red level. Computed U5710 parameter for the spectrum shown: 5.0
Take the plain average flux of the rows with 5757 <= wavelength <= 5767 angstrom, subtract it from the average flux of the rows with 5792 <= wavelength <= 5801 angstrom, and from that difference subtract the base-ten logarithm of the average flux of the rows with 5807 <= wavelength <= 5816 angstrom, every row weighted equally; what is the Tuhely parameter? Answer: 0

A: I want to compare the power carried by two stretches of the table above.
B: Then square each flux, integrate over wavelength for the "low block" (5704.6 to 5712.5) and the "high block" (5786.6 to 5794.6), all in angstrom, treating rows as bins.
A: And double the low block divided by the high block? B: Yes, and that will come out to 2.27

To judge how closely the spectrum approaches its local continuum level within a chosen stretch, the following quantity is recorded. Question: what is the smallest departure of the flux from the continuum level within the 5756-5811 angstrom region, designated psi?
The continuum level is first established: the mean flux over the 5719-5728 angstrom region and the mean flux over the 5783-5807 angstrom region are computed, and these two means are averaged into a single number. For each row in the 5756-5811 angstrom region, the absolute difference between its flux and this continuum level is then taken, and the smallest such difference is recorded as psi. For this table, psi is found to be 0.0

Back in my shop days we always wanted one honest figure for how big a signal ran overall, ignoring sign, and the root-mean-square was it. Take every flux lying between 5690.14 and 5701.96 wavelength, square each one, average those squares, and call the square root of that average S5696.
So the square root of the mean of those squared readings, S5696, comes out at 23.7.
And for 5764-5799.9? 21.9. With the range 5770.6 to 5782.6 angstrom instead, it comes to 22.1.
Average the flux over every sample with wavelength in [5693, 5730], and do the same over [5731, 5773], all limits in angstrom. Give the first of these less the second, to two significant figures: 3.4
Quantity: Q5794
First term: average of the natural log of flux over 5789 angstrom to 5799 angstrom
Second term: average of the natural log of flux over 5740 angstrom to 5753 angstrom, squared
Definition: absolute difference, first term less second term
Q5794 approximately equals 5.6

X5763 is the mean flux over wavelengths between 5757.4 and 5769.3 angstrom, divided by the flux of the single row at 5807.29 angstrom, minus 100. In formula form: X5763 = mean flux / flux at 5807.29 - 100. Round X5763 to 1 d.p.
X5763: -98.9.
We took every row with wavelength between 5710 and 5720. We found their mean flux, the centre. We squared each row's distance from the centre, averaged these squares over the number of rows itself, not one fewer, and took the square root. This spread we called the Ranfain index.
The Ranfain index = 2.7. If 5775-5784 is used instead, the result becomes 2.0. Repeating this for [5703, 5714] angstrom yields 2.5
